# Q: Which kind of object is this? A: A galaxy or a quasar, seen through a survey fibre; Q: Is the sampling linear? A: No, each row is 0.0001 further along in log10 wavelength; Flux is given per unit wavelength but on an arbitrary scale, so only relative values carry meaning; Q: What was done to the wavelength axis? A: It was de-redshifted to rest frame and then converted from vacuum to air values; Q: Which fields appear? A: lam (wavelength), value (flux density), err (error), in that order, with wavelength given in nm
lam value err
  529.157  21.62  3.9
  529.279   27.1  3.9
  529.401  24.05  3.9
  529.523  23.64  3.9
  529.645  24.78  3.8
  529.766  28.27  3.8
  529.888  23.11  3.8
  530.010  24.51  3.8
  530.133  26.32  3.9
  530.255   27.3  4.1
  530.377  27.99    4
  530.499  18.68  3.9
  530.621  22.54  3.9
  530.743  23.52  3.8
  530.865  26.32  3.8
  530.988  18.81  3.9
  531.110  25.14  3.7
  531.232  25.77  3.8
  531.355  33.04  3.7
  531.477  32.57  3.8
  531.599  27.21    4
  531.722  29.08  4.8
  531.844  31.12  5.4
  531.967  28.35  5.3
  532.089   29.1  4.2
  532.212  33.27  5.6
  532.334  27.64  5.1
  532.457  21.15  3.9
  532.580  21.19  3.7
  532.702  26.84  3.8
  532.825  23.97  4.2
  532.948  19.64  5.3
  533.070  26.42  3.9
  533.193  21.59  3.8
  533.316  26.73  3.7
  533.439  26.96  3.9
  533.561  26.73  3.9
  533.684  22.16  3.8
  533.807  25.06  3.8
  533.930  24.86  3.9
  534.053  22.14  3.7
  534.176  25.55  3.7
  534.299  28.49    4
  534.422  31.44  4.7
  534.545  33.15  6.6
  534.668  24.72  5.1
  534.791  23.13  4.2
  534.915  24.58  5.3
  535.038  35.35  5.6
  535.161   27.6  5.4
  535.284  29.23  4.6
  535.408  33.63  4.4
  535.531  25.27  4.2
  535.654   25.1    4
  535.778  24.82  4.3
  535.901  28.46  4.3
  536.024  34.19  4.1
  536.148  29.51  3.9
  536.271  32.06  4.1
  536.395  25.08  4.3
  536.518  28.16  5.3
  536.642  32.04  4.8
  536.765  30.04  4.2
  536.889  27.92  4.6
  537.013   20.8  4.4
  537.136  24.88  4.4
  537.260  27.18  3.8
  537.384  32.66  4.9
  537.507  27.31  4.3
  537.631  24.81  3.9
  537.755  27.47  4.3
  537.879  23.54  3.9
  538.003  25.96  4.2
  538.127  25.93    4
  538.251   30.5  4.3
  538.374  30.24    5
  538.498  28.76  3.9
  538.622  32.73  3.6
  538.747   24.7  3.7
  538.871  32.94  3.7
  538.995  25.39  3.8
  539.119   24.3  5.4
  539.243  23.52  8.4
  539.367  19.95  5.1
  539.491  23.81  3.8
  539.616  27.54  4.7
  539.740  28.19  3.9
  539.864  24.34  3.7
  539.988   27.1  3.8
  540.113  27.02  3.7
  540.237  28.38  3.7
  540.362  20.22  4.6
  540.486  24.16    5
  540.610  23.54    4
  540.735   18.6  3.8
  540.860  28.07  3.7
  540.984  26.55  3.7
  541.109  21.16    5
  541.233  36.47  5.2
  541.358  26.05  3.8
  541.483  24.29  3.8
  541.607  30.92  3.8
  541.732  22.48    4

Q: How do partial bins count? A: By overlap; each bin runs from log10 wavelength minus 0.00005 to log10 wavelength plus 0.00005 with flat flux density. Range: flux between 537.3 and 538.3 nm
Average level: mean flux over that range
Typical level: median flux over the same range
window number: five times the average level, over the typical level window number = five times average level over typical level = 5.1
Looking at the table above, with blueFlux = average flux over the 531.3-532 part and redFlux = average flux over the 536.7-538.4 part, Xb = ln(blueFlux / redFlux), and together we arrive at 0.11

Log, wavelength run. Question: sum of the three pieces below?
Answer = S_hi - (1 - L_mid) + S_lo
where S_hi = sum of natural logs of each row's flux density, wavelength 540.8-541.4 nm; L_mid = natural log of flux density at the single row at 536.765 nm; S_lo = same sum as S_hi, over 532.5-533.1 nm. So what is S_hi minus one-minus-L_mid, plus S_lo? 34.7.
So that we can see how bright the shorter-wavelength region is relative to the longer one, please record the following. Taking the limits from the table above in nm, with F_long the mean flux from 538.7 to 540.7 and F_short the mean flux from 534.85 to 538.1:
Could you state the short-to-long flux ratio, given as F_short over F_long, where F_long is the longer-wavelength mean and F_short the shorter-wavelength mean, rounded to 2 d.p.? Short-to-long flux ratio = 1.11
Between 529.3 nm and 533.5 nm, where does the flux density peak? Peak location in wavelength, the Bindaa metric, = 532.212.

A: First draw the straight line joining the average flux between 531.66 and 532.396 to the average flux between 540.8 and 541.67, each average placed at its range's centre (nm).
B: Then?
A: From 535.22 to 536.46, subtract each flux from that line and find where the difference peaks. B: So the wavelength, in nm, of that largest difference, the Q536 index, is 535.778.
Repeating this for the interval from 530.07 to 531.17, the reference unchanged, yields 530.499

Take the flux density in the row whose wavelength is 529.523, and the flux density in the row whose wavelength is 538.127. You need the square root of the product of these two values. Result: 25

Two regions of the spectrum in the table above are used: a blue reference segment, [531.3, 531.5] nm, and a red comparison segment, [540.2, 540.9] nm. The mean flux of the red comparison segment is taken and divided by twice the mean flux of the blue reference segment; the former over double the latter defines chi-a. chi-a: 0.36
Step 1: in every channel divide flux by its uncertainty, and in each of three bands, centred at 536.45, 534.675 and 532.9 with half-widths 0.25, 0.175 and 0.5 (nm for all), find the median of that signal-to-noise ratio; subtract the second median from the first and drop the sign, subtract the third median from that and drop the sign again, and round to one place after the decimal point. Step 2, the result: 4.5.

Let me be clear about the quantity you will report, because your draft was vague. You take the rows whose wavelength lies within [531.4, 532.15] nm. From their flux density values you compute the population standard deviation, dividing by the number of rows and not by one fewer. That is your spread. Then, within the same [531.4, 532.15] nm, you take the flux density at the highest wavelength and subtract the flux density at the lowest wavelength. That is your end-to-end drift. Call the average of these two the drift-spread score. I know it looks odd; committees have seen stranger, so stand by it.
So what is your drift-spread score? -0.8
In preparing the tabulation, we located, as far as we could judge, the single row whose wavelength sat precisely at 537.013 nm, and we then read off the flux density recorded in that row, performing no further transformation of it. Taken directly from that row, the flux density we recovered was 20.8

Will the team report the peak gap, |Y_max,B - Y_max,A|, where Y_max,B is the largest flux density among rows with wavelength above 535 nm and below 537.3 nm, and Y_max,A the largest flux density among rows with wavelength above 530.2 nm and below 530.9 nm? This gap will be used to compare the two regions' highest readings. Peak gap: 7.4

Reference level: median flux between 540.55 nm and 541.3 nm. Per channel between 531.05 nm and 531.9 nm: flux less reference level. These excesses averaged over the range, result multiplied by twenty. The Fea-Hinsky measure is 82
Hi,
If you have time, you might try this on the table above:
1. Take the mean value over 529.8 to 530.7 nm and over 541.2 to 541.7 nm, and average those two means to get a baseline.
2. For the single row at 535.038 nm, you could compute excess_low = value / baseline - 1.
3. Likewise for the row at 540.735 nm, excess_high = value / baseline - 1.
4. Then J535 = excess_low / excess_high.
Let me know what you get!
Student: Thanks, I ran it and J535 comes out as -1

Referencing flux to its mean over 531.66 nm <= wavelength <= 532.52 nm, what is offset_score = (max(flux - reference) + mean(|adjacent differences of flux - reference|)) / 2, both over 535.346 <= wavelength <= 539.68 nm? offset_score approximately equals 4.7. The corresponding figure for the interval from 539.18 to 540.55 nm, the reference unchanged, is 1.5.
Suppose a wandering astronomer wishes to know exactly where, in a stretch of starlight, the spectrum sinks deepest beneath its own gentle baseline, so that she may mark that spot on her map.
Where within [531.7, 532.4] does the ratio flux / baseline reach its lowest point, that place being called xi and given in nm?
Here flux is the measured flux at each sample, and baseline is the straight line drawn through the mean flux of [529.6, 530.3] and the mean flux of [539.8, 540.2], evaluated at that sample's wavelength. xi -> 532.334 nm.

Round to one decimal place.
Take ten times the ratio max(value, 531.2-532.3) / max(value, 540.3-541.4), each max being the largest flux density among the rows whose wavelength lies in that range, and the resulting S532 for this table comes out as 9.1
